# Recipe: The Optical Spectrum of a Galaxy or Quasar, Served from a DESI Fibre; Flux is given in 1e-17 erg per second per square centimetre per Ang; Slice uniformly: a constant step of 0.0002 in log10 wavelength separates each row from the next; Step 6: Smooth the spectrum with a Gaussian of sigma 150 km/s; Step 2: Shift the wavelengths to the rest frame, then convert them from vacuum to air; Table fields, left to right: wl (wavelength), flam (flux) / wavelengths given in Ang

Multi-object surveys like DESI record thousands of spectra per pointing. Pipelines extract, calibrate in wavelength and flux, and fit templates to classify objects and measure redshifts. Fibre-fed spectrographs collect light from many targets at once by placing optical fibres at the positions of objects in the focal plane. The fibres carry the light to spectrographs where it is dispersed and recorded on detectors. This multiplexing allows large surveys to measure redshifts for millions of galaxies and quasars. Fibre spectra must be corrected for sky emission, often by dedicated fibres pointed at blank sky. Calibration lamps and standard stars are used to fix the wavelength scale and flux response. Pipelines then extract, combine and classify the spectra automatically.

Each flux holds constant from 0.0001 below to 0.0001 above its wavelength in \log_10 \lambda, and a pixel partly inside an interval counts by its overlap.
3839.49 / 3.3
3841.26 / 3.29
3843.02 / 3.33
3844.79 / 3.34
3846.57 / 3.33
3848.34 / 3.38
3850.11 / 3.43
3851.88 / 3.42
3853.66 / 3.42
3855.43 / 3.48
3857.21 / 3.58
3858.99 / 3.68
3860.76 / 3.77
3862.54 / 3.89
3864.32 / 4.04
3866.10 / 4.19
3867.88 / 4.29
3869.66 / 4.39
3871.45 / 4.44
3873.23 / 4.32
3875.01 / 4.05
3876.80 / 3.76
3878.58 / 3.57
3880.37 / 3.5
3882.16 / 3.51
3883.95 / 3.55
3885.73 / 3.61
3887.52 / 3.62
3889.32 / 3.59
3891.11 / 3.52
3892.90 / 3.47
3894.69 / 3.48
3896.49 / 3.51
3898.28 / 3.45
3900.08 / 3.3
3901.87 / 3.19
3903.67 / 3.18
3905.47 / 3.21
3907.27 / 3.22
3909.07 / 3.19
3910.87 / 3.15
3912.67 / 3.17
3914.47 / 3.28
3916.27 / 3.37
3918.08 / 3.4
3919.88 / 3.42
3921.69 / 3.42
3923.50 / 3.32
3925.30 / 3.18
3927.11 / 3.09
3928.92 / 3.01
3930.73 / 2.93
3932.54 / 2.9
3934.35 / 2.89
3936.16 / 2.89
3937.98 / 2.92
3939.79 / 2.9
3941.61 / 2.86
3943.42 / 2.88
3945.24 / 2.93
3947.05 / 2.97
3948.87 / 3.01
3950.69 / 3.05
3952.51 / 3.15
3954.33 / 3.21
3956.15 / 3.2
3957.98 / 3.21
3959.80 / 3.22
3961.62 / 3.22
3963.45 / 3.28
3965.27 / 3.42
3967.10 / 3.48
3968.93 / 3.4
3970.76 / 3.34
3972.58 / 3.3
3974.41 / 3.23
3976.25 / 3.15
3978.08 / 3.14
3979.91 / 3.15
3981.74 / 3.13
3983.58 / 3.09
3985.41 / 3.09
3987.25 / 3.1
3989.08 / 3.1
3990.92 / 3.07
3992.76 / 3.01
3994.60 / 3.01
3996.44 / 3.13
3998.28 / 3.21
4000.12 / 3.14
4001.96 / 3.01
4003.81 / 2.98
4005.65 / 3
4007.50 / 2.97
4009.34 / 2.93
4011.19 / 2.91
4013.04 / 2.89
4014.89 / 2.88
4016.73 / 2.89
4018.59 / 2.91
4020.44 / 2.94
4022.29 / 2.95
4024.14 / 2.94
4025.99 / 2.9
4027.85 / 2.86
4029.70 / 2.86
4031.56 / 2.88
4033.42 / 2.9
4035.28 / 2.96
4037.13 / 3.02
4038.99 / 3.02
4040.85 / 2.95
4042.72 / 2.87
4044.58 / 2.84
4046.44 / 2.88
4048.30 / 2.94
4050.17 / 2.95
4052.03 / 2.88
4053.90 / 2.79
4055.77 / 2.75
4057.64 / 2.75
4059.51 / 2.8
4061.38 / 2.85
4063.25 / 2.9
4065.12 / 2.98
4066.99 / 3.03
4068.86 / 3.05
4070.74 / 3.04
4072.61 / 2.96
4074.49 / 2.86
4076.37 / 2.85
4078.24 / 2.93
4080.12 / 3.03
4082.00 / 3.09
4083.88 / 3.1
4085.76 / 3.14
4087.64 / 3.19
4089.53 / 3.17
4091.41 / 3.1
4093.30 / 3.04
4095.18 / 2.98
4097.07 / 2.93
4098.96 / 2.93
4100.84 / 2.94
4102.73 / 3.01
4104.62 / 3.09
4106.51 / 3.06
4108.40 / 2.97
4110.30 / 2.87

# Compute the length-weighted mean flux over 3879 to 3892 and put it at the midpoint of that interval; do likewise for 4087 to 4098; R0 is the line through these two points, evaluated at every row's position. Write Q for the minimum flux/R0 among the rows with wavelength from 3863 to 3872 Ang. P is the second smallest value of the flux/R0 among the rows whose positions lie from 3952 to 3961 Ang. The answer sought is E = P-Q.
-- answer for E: -0.18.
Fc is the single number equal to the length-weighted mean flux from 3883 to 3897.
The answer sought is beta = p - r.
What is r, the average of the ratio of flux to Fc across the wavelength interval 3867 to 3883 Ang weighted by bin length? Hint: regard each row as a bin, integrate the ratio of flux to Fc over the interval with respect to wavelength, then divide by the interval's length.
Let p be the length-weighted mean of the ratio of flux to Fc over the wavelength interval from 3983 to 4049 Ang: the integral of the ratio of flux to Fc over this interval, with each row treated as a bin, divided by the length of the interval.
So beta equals -0.28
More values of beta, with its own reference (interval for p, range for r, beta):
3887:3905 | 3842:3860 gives -0.01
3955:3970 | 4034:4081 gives 0.11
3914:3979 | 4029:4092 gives 0.06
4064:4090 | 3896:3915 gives -0.06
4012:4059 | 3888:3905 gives -0.14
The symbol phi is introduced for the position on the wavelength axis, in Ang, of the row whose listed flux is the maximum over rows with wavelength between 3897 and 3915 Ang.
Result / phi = 3898.28 Ang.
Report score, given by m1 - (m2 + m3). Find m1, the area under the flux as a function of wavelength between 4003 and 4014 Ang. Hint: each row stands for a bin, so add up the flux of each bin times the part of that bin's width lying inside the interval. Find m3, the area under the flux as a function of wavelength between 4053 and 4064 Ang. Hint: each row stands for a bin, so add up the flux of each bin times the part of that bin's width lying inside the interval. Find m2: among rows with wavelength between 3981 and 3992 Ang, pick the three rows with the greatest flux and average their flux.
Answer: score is -2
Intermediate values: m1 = 32.4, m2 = 3.11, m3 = 30.8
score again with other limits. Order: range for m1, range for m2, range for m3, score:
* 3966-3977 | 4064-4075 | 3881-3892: -6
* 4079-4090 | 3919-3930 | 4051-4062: 0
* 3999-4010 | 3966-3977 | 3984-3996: -7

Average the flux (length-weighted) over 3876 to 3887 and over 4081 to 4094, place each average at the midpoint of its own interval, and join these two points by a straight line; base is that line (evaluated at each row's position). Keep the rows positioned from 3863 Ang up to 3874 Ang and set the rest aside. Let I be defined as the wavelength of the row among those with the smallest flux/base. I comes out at 3864.32 Ang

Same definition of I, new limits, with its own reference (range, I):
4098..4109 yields 4098.96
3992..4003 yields 3992.76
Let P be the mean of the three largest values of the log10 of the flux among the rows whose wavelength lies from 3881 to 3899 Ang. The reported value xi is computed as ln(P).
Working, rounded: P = 0.56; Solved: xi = -0.59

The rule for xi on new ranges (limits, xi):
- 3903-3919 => -0.64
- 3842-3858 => -0.61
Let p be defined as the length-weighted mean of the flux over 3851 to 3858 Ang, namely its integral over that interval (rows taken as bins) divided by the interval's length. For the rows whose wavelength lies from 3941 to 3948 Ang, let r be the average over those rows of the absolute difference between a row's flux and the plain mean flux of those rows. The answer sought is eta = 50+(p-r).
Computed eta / 53.4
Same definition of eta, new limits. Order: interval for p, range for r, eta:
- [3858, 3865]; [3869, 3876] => 53.7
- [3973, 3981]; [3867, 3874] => 53.1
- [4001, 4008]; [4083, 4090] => 53.0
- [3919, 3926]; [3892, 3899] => 53.3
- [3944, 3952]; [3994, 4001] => 52.9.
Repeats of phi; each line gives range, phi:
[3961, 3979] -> 3967.10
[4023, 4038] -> 4037.13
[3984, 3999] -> 3998.28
